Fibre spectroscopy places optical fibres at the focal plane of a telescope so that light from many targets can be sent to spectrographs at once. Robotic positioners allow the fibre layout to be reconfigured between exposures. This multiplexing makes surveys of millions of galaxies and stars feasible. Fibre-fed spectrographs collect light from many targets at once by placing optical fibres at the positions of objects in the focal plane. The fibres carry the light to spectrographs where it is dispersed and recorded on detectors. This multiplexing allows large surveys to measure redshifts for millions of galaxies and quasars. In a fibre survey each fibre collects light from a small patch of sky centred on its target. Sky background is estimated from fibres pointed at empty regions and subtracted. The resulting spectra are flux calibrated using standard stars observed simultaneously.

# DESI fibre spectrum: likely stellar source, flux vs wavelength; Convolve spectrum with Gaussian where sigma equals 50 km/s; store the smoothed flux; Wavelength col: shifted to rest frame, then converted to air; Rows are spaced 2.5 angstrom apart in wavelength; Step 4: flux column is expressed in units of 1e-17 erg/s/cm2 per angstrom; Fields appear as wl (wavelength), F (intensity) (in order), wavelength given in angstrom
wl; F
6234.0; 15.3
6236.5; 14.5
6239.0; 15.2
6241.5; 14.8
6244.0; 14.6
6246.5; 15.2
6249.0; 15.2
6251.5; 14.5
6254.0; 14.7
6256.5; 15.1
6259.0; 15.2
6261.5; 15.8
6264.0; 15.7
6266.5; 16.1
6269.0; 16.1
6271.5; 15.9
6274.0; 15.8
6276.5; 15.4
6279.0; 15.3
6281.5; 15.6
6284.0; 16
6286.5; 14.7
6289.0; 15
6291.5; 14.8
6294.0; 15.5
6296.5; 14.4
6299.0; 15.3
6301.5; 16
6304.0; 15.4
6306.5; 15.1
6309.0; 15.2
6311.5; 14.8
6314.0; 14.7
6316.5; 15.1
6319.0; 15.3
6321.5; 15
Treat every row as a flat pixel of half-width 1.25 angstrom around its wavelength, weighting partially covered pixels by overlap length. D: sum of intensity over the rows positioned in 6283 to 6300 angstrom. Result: 106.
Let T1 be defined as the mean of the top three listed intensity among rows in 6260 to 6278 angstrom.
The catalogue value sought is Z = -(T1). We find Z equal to -16.0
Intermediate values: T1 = 16.0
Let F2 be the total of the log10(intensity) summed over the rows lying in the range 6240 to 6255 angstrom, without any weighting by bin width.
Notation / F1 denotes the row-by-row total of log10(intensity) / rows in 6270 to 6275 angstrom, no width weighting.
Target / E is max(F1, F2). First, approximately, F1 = 2.4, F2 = 7.0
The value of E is 7.0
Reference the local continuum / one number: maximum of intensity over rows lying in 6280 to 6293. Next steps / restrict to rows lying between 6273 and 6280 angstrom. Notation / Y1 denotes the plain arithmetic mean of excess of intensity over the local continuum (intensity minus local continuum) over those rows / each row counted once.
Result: -0.50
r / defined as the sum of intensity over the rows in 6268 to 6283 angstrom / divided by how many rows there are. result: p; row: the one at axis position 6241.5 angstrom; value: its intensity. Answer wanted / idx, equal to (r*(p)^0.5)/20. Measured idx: 3.02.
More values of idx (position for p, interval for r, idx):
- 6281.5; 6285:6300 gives 2.95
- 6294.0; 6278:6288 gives 3.03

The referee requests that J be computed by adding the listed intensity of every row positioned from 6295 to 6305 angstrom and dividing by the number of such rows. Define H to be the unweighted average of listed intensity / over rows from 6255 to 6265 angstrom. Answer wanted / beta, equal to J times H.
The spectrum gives 236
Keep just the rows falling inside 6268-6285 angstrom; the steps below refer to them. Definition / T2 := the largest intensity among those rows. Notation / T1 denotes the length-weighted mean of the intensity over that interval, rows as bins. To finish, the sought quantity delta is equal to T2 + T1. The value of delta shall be 31.8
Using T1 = 15.7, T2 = 16.1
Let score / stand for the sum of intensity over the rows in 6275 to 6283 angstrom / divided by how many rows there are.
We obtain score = 15.4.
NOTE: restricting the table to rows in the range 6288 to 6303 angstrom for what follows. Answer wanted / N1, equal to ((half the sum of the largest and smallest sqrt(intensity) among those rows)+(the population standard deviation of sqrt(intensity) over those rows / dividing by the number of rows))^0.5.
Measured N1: 1.99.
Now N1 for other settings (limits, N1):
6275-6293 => 1.99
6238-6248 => 1.97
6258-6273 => 2.00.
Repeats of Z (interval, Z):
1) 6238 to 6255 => -15.2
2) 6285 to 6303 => -15.6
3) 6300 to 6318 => -15.5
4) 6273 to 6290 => -15.8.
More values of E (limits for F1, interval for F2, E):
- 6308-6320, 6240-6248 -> 5.9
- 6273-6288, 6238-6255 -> 8.2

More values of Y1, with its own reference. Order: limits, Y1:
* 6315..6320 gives -0.80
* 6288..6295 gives -0.90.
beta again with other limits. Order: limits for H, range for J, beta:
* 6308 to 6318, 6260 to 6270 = 238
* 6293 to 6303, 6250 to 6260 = 228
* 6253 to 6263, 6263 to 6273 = 242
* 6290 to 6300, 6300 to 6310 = 231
